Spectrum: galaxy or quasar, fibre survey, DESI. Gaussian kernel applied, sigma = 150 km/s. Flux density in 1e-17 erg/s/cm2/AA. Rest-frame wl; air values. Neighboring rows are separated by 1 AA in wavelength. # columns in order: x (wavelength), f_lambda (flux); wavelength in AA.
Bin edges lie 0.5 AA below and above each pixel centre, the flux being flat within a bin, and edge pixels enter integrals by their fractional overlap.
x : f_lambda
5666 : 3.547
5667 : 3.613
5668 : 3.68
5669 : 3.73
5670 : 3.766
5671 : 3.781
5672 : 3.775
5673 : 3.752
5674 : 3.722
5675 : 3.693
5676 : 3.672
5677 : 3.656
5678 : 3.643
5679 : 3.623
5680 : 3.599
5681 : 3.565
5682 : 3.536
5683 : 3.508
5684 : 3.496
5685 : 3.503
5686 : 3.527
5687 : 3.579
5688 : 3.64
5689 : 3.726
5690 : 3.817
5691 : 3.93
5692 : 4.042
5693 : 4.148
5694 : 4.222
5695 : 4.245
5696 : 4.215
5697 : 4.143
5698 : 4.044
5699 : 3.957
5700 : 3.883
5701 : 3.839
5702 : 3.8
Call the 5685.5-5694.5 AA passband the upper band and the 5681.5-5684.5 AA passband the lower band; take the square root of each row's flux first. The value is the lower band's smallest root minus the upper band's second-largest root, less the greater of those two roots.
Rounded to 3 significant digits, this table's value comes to -2.20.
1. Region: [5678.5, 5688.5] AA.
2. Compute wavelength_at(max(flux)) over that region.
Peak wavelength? 5688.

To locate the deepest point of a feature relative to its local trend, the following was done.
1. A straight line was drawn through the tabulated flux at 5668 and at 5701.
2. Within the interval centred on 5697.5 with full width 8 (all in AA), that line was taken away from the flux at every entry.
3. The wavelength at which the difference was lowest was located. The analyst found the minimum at 5701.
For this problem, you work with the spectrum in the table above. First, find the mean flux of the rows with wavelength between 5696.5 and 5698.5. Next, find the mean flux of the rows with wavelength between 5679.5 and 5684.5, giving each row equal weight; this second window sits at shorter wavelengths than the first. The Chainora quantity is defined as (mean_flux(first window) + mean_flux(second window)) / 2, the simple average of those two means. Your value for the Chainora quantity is 3.8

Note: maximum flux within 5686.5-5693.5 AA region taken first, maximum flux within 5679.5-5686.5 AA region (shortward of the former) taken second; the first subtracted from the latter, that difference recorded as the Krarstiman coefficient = -0.55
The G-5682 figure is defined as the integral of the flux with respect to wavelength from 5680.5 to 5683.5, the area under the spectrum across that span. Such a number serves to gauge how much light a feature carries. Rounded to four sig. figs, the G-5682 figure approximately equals 10.61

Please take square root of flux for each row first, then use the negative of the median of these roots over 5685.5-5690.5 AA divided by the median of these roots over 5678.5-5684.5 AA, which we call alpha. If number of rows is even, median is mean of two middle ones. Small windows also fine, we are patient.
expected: -1.01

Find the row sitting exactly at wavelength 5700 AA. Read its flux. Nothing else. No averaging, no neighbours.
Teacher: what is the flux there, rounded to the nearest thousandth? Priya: 3.883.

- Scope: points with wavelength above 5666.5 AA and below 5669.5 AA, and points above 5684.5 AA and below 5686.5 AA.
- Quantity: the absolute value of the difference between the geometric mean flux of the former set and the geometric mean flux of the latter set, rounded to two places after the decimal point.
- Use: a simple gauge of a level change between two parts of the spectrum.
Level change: 0.16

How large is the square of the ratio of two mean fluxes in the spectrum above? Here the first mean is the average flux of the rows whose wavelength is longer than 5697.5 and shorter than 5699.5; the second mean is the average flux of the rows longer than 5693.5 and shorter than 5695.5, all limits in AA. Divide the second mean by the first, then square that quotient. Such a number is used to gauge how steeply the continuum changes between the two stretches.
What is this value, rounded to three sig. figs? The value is 1.12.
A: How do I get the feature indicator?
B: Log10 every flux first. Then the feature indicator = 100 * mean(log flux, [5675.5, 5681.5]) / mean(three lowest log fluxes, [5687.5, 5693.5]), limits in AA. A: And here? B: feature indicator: 98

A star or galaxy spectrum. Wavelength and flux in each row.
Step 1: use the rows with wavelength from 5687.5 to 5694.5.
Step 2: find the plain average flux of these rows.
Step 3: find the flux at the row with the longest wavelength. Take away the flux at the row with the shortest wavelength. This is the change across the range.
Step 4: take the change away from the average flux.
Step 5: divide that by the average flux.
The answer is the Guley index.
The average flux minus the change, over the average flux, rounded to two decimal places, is 0.85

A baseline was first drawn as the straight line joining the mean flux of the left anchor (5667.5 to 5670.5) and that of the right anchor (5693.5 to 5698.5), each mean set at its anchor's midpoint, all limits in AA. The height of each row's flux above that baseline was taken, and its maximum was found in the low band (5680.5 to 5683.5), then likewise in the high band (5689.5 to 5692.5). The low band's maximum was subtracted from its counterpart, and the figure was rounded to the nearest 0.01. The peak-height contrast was 0.29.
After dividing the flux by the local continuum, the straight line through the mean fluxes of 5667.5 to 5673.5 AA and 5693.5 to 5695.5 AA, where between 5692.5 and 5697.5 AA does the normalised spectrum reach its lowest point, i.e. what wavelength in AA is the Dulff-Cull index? 5697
